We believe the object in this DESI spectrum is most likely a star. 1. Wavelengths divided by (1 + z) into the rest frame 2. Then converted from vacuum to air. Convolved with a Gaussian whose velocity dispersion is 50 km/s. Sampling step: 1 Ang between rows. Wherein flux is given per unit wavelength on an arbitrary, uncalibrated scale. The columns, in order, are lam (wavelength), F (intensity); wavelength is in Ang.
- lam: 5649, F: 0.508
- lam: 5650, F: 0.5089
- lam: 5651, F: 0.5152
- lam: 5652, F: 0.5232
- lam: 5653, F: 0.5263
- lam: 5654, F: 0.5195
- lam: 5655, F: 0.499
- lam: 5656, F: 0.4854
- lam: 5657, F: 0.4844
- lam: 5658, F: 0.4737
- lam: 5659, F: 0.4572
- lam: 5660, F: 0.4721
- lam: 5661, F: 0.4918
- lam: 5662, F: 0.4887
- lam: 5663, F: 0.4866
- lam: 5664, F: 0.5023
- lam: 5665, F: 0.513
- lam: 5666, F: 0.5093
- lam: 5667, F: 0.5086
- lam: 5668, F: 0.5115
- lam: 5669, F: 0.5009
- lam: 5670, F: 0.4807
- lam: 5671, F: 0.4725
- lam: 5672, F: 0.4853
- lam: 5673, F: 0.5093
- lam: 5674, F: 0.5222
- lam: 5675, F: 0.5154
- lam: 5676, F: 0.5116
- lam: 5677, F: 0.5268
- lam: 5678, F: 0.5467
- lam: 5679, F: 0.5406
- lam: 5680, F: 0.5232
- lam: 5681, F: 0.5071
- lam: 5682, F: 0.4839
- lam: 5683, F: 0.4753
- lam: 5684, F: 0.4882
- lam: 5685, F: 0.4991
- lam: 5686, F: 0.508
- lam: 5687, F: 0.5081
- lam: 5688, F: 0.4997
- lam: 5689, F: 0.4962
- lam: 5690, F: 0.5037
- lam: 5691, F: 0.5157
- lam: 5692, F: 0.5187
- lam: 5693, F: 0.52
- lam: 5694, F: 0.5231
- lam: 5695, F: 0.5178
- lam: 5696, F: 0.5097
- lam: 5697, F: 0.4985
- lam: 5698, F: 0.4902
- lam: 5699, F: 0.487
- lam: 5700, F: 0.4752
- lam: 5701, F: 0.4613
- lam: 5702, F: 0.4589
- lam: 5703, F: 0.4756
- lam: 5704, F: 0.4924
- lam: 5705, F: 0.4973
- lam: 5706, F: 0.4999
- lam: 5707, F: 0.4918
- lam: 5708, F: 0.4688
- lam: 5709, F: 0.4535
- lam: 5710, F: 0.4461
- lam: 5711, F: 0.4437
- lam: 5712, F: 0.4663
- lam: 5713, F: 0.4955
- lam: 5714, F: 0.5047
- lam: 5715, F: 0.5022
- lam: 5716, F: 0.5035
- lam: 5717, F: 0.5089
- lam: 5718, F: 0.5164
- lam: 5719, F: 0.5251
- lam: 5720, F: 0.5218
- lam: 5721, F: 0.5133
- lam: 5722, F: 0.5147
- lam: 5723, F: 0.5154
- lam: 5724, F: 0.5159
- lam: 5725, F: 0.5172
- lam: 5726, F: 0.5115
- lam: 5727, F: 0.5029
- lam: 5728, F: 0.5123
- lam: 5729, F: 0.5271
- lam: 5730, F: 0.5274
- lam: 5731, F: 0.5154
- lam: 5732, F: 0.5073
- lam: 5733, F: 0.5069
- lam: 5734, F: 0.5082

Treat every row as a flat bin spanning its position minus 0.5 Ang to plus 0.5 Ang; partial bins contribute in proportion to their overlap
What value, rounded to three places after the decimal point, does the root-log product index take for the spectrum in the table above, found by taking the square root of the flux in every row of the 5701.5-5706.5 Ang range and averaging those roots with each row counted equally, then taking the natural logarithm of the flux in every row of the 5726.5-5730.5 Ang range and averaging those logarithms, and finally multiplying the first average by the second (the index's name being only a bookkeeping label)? -0.459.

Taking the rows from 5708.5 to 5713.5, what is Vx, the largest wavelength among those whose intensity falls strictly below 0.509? 5713 Ang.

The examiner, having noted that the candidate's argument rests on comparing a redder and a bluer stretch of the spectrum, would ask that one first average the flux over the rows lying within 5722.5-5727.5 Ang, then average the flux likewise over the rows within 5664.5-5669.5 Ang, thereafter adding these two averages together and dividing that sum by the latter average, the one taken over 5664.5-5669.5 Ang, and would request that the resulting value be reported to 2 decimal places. 2.01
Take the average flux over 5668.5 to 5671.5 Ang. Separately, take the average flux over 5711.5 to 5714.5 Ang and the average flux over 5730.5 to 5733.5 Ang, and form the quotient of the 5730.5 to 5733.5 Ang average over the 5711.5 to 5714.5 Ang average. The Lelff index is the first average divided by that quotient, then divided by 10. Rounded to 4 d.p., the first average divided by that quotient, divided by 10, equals 0.0465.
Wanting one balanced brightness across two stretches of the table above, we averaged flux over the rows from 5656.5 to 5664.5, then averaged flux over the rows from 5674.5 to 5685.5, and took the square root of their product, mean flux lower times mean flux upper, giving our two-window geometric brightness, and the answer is 0.496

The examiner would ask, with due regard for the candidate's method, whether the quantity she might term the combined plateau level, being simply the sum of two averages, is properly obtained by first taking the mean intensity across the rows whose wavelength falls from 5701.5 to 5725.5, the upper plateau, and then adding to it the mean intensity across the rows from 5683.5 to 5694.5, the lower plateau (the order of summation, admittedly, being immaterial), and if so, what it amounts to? 1.001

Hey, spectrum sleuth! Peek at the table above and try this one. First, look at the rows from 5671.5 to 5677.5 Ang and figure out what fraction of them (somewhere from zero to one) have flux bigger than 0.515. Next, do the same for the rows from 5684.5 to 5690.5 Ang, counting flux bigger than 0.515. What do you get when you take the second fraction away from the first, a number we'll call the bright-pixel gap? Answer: 0.5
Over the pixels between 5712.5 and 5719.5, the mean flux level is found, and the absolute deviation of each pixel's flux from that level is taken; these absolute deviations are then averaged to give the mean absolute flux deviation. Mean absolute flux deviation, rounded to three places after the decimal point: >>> 0.008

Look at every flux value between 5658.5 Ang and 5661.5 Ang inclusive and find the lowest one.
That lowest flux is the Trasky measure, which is 0.4572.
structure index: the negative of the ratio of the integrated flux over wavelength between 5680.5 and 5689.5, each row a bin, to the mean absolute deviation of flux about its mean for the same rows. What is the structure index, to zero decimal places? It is -489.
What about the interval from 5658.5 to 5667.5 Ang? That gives -309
